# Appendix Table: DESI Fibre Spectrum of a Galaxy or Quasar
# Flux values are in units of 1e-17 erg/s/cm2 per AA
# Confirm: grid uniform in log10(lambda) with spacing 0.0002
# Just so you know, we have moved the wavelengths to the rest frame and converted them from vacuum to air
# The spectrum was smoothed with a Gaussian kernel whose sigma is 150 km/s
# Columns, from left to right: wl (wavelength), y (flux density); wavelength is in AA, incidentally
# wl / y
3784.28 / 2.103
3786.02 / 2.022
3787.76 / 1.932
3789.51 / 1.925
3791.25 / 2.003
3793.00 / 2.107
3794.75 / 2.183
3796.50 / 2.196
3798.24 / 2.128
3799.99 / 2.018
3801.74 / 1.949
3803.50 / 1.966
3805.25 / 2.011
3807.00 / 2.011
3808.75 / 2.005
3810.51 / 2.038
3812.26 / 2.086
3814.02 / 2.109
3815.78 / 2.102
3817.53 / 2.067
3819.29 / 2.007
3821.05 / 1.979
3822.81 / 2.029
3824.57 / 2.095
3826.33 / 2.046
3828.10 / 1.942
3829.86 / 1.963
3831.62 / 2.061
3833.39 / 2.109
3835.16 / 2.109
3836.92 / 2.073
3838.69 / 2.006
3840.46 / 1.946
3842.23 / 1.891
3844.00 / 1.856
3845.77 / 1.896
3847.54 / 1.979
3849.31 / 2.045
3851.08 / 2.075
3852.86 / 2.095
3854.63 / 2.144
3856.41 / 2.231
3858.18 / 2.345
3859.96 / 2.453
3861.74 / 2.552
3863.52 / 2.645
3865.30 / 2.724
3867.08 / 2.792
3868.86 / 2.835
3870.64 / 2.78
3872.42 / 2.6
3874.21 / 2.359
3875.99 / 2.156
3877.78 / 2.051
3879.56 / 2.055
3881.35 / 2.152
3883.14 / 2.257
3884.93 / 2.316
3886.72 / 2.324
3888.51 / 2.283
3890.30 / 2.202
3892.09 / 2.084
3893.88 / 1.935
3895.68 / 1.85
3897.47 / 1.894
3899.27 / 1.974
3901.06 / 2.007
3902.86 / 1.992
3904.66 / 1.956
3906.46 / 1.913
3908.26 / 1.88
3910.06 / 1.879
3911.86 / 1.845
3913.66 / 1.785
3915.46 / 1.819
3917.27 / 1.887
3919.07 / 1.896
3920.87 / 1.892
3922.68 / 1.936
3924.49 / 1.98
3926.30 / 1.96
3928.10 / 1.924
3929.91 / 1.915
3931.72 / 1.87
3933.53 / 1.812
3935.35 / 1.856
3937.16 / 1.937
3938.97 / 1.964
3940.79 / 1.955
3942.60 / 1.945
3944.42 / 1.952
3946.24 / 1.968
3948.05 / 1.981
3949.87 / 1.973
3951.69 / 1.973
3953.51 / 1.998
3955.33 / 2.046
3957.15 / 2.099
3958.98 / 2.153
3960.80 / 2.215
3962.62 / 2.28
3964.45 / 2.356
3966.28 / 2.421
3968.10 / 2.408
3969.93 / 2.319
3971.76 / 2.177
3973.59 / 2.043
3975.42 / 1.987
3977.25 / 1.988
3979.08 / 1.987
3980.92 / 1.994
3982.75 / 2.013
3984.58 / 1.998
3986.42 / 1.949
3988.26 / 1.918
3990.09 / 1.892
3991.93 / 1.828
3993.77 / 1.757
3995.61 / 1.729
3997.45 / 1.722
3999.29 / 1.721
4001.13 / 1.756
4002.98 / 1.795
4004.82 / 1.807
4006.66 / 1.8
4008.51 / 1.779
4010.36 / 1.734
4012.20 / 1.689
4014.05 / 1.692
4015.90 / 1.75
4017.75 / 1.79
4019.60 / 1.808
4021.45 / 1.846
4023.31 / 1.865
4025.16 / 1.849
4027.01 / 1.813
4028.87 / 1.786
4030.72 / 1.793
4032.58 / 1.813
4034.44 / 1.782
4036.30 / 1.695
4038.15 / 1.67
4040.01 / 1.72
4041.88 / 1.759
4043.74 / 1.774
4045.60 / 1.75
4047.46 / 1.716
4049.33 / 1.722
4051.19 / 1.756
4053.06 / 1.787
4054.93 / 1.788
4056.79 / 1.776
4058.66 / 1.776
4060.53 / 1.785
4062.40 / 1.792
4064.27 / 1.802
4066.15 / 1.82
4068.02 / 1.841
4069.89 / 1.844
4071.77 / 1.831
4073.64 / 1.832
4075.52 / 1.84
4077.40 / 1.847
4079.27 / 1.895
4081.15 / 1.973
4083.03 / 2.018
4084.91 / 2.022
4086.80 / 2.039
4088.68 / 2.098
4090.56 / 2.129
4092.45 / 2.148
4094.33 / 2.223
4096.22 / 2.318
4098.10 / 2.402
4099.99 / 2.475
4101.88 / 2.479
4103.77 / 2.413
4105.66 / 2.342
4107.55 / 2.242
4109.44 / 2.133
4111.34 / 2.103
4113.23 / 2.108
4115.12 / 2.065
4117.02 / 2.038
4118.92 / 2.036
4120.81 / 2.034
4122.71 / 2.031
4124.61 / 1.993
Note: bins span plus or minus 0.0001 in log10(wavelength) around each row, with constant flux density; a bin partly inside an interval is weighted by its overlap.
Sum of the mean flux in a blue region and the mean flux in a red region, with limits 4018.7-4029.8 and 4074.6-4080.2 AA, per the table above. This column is 3.7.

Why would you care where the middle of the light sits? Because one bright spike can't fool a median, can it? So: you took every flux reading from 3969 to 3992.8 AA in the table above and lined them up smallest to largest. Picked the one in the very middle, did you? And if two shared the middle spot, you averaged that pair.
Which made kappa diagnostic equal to 1.988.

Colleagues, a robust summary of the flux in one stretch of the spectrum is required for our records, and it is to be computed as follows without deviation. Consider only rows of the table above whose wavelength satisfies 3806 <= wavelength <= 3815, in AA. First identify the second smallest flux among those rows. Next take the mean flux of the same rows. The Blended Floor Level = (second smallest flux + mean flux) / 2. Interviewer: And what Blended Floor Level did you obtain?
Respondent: 2.03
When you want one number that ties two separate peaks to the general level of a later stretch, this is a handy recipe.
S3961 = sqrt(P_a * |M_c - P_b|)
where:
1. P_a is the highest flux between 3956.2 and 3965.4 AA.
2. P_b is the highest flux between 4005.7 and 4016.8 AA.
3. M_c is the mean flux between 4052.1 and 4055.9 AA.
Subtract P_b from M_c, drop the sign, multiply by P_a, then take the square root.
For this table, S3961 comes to 0.17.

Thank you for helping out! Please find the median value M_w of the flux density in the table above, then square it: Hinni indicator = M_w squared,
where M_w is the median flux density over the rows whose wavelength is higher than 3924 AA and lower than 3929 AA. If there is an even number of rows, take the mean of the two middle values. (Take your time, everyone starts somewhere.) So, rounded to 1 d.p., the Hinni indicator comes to 3.8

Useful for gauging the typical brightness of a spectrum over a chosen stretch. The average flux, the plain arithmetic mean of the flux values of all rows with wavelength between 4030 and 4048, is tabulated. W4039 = 1.7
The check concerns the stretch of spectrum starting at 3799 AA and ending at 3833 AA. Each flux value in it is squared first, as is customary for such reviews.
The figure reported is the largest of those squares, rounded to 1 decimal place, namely 4.4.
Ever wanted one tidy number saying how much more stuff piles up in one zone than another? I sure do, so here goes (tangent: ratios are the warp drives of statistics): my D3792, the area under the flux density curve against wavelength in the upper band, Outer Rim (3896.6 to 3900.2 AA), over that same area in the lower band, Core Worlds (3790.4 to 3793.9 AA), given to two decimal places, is 0.97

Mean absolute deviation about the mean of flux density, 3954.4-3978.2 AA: 0.13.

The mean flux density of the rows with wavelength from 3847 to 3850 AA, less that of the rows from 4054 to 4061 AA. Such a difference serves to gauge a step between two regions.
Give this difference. 0.23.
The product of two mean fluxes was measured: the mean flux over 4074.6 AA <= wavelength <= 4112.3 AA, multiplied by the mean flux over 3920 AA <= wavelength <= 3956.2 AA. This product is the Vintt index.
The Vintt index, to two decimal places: 4.19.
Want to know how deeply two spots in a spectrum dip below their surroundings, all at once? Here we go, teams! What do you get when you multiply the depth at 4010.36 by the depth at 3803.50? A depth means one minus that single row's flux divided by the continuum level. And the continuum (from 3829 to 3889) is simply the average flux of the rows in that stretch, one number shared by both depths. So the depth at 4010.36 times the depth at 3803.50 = 0.028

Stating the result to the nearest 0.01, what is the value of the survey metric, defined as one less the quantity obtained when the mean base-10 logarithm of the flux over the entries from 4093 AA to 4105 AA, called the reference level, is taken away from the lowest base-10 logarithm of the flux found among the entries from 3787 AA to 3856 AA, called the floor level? 1.11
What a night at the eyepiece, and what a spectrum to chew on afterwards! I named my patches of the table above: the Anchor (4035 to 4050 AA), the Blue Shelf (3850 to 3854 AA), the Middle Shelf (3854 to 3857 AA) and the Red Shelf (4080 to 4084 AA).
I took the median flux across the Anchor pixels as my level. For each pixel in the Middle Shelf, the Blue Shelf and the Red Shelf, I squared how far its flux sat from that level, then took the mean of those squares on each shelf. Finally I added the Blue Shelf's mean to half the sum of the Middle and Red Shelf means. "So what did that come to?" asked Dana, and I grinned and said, 0.28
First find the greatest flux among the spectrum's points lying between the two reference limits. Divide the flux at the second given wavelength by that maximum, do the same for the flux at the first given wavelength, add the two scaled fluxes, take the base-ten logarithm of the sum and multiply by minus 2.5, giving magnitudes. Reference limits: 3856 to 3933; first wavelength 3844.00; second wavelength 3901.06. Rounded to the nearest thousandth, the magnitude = -0.336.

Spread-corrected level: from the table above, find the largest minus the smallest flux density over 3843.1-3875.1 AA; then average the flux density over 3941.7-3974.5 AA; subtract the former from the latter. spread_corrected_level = 1.15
